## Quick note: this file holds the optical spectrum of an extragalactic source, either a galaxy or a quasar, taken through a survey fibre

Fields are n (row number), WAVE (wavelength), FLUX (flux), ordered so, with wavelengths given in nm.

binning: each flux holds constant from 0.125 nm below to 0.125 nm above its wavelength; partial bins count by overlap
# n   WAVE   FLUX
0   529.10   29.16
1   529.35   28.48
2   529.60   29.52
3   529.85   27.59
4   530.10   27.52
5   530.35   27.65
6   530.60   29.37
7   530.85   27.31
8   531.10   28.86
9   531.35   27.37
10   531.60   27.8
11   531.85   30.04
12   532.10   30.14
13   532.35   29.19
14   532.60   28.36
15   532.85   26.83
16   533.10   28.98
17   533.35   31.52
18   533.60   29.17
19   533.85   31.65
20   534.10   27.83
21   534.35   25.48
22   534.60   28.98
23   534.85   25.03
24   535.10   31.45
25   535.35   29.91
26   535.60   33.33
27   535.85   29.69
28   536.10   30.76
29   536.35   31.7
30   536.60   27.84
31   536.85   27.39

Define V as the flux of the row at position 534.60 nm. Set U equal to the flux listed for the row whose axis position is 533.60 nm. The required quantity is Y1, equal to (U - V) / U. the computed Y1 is 0.007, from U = 29.17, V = 28.98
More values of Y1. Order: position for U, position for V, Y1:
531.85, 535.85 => 0.012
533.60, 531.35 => 0.062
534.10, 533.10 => -0.041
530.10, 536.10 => -0.118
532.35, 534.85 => 0.143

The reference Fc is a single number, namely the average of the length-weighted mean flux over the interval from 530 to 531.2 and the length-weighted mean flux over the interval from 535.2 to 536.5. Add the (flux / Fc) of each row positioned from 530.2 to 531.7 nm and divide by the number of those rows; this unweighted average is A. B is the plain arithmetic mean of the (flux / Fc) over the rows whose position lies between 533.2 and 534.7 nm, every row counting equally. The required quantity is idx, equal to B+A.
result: 1.93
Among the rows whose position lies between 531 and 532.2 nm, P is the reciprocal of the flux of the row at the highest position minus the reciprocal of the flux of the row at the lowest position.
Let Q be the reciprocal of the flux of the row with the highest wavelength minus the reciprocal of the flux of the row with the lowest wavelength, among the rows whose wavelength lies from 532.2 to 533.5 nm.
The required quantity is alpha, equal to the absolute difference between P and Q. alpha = 0.0011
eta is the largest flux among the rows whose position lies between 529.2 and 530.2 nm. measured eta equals 29.52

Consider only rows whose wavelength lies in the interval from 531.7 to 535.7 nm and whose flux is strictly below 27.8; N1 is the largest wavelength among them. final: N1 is 534.85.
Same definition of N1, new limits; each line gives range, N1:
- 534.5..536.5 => 534.85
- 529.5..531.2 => 530.85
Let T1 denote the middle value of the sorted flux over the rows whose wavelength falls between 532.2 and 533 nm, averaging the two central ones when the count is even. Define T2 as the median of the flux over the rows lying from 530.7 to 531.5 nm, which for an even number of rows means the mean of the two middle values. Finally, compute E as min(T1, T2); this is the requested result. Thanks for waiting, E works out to 27.4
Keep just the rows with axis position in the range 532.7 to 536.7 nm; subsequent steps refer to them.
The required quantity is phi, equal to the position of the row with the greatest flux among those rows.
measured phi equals 535.60 nm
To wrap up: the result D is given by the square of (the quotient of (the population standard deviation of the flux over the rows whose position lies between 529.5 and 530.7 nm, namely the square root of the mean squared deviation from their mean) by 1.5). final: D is 0.37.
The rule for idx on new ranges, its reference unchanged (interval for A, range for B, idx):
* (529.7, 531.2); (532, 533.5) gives 1.93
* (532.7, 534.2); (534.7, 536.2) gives 2.01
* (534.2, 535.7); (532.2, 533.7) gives 1.96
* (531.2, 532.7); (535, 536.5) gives 2.03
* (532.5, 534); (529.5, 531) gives 1.95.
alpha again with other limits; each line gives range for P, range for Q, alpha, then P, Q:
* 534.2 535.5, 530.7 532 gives 0.0025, -0.0058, -0.003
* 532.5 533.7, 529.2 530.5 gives 0.0020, -0.0010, 0.001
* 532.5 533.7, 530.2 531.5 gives 0.0013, -0.0010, 0.000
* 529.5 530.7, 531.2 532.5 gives 0.0025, 0.0002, -0.002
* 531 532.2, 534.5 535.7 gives 0.0030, -0.0015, -0.005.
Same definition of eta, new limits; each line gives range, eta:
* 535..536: 33.33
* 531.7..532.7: 30.14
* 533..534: 31.65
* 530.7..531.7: 28.86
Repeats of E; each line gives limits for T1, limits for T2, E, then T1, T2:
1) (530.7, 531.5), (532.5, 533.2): 27.4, 27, 28.4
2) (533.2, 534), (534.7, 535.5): 29.9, 32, 29.9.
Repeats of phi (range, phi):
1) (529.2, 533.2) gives 532.10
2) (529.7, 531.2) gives 530.60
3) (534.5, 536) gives 535.60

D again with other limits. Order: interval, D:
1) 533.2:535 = 2.62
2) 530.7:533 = 0.57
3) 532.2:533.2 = 0.38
